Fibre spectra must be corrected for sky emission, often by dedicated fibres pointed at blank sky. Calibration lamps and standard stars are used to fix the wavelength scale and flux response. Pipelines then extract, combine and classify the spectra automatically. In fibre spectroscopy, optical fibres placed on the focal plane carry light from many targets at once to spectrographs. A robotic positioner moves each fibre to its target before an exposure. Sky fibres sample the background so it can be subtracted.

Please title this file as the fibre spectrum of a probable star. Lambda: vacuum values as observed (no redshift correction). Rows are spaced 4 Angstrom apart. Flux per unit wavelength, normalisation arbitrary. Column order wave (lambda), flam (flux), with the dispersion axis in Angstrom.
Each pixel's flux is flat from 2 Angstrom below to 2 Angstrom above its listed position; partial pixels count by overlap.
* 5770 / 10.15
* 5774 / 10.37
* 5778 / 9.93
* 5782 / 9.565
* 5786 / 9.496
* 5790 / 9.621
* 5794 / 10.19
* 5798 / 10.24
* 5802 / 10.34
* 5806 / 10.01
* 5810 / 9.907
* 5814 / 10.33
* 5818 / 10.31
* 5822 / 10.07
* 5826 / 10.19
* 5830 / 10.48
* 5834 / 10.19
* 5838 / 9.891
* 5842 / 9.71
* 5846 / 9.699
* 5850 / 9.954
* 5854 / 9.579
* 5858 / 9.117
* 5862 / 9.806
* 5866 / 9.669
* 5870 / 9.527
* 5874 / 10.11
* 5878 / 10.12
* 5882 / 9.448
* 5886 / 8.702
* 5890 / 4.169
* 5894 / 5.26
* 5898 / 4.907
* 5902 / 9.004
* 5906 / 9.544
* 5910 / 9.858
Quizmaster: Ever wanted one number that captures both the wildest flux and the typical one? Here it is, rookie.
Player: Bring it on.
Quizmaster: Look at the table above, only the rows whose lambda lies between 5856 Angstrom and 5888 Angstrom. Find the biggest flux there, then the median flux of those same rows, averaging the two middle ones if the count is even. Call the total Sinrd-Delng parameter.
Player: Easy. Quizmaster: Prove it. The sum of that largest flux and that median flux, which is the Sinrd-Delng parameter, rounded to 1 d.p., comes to 19.7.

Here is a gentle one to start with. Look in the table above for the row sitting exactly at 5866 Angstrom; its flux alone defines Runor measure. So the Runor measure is 9.669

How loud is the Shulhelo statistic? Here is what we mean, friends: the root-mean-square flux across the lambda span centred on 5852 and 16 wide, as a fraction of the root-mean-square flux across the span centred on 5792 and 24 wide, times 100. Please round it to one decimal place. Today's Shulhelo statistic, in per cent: 96.7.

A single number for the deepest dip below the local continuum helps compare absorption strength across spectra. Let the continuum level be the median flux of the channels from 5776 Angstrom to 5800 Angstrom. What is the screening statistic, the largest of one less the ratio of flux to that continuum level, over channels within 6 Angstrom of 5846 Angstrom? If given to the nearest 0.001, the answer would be 0.008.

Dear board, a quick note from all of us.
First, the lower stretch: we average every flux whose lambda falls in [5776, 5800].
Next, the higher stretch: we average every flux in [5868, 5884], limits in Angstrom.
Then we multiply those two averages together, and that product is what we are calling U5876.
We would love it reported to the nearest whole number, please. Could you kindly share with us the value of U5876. 96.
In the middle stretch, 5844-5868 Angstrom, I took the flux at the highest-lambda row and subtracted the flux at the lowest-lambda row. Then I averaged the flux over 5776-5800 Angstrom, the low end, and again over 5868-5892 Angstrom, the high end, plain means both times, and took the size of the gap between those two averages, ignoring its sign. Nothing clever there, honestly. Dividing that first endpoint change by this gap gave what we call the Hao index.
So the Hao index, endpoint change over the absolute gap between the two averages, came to 0.0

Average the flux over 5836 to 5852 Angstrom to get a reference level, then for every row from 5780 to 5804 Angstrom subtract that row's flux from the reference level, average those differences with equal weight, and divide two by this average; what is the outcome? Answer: -21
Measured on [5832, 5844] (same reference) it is -17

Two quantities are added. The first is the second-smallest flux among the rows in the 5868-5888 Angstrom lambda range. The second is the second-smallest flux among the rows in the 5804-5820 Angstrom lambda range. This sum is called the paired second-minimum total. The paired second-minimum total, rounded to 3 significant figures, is 19.5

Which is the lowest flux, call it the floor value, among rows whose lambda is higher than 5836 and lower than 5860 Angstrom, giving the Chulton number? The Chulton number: 9.117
